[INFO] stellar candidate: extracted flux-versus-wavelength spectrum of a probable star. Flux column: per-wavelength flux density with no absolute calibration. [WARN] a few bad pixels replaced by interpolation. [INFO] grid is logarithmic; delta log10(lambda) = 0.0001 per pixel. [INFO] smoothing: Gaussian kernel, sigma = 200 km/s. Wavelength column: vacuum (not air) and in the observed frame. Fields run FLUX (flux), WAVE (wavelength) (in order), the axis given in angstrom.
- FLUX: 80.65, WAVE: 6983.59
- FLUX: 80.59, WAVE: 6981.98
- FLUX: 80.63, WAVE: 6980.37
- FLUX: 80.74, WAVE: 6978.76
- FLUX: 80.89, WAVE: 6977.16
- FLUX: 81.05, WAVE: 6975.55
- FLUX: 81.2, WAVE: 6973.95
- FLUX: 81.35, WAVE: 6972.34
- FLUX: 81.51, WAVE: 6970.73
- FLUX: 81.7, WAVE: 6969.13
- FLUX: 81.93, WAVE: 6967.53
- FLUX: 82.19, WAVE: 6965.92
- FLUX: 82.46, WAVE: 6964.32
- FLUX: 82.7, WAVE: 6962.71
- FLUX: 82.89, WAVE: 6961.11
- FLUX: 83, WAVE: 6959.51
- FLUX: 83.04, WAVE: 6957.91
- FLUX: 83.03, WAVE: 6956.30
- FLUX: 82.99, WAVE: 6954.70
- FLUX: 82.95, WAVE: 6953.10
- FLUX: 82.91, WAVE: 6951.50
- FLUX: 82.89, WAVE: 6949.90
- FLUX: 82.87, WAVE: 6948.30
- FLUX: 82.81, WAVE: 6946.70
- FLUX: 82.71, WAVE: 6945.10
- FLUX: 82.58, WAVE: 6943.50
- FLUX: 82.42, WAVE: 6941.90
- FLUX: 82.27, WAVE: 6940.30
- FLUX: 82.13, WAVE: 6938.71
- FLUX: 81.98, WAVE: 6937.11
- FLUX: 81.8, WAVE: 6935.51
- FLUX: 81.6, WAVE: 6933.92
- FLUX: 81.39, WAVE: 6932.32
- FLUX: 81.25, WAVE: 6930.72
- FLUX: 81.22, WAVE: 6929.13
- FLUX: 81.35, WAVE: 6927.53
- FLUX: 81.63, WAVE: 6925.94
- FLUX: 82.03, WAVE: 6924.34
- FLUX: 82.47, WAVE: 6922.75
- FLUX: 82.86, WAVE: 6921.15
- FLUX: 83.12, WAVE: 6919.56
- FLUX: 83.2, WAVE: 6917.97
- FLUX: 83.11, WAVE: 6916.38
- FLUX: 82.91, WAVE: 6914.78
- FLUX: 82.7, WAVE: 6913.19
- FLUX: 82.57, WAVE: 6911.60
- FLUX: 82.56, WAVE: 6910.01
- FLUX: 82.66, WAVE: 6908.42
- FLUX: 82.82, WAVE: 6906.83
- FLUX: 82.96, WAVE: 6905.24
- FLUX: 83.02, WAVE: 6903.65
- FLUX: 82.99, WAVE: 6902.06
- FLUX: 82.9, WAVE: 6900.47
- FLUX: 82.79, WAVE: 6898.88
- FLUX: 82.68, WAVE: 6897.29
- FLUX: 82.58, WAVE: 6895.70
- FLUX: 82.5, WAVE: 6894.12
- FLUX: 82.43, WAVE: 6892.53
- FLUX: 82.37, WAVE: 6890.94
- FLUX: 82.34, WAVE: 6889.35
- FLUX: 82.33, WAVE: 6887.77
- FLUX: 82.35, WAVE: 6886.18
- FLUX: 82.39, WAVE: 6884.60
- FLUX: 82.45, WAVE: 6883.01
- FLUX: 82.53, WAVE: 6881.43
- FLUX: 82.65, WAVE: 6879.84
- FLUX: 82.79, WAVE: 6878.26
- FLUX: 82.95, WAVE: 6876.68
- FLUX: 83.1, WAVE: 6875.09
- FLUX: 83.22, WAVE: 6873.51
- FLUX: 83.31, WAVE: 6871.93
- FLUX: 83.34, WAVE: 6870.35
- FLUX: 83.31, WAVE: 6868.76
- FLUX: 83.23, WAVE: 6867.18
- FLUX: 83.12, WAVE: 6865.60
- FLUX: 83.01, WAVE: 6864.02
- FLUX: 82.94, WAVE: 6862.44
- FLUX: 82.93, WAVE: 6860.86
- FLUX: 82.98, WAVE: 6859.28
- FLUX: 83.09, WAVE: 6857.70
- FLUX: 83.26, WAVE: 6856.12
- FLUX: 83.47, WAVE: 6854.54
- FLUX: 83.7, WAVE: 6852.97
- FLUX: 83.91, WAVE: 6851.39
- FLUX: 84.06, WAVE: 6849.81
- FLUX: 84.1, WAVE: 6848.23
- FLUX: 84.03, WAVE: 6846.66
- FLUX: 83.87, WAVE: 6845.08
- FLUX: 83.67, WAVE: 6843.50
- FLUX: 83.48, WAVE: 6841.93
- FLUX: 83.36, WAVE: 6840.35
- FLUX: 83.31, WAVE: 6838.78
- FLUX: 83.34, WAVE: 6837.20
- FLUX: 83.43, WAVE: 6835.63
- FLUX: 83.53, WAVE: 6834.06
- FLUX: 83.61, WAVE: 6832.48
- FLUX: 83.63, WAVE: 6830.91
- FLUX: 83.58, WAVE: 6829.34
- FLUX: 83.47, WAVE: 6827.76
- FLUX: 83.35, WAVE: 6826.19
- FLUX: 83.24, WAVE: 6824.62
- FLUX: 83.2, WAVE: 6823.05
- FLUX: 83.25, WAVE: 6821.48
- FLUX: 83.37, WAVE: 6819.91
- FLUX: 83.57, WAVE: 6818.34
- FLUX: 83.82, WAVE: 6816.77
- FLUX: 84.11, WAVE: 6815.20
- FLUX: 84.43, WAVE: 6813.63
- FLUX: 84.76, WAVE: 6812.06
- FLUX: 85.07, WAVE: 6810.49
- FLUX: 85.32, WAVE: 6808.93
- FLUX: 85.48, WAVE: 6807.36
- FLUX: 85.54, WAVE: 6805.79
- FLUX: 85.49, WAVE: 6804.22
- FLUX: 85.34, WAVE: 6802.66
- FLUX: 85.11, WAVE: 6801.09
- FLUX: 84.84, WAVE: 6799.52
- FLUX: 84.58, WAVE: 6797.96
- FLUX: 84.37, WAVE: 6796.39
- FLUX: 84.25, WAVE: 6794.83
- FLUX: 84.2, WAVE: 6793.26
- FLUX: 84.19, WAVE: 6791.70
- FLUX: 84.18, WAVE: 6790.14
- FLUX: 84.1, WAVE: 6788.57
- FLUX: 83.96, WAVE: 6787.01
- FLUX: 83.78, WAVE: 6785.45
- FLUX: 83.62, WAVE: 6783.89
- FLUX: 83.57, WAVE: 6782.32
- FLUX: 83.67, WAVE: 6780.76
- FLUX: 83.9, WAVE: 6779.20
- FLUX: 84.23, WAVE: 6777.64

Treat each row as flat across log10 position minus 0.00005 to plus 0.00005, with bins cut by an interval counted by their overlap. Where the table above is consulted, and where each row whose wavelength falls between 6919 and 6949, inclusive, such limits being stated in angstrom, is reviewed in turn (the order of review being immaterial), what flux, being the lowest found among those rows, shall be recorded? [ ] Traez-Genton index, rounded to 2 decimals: 81.22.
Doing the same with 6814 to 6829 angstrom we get 83.20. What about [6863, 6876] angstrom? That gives 83.01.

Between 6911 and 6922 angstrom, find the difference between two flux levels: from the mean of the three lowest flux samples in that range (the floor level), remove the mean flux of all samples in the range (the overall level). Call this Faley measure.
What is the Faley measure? -0.21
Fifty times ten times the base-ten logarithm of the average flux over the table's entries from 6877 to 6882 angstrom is 959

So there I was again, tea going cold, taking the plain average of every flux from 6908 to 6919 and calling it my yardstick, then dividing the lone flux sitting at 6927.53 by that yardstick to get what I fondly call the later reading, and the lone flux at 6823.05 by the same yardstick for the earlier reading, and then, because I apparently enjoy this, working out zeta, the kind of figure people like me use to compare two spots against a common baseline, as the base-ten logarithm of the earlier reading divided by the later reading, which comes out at 0.010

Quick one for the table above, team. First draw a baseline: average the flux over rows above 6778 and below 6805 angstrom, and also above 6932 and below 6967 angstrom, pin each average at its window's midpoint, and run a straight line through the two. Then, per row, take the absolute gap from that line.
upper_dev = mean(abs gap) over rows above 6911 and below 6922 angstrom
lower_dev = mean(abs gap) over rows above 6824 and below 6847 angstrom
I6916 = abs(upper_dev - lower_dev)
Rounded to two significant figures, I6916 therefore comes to 0.15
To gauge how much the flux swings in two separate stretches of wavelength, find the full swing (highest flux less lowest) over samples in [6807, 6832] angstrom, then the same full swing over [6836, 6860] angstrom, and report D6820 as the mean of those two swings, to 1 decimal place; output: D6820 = 1.7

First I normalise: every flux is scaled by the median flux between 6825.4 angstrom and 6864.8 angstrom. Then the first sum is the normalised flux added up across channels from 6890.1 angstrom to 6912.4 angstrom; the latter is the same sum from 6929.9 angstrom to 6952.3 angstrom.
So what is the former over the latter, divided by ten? 0.101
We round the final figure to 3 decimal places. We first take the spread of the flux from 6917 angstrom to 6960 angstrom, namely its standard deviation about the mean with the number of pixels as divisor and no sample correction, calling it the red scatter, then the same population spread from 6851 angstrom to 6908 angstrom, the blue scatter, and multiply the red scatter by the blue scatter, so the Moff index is 0.249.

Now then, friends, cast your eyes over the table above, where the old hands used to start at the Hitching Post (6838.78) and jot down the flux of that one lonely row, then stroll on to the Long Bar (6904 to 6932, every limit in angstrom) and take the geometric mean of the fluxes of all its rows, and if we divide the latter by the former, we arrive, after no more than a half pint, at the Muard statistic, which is 0.989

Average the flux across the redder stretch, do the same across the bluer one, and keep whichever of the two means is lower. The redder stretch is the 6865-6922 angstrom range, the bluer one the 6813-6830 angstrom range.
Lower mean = 82.8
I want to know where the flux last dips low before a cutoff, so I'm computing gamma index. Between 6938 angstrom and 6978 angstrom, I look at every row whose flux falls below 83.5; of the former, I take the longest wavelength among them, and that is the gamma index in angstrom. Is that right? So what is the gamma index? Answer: 6977.16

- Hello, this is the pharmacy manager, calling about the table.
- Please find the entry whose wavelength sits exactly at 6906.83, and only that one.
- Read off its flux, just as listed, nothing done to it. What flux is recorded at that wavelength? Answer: 82.82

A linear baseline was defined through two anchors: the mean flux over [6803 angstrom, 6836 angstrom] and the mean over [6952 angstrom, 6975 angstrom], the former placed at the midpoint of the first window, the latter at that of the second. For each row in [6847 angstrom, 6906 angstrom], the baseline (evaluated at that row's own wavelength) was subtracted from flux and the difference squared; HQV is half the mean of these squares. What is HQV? 0.15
